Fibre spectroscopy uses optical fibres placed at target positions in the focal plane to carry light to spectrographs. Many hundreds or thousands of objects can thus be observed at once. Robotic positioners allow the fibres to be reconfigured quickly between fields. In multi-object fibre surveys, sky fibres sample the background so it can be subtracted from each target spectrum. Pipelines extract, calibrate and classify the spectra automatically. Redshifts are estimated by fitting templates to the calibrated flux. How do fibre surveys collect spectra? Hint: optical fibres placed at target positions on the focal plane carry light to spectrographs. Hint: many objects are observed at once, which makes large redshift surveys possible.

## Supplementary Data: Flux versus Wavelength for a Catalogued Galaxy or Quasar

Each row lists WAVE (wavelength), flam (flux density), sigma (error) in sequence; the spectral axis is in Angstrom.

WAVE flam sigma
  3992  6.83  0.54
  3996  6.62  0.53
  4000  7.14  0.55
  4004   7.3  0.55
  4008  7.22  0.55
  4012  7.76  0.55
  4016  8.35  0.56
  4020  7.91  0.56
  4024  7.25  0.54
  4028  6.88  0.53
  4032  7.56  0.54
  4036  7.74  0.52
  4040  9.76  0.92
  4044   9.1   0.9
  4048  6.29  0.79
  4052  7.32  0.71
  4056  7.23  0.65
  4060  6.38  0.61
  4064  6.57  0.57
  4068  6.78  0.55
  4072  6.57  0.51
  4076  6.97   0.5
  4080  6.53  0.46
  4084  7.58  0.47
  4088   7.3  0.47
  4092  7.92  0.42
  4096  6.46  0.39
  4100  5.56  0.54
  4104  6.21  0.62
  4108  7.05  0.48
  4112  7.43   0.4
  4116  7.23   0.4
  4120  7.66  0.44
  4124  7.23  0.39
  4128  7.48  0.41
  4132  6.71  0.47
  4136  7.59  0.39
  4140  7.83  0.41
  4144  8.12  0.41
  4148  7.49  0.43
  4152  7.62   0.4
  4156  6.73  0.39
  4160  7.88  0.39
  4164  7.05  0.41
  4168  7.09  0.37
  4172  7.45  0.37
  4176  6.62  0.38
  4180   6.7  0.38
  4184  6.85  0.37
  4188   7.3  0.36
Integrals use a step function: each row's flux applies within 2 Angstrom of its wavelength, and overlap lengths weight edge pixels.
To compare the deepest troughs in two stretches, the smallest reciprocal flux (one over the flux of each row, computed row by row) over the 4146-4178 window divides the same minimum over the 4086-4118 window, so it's 0.99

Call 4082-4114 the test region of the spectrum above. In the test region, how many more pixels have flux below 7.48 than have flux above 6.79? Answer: 1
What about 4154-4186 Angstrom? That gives 2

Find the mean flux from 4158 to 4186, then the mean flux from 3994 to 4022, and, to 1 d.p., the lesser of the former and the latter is 7.1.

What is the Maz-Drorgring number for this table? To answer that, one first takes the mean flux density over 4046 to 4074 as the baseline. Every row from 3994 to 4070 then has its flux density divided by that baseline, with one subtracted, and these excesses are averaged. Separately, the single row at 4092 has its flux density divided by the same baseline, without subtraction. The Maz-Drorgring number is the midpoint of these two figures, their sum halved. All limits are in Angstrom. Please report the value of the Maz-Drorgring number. 0.64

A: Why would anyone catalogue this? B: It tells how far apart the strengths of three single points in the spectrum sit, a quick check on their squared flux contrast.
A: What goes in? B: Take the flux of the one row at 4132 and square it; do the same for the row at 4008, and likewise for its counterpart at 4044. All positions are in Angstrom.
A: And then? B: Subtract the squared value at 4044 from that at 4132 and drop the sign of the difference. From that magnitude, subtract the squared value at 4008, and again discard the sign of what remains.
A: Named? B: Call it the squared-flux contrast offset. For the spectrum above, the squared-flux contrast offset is 14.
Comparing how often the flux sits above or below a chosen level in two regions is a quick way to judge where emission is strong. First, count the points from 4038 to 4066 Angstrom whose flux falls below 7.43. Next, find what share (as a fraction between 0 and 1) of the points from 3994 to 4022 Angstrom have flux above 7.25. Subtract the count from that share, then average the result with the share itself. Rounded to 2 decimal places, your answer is -1.93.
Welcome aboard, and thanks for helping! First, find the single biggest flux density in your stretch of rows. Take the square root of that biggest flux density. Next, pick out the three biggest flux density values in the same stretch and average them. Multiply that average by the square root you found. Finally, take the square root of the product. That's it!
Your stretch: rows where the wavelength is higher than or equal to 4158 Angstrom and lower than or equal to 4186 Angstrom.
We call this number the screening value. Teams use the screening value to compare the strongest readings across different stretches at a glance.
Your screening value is 4.58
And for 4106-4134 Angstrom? 4.56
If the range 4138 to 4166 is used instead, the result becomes 4.76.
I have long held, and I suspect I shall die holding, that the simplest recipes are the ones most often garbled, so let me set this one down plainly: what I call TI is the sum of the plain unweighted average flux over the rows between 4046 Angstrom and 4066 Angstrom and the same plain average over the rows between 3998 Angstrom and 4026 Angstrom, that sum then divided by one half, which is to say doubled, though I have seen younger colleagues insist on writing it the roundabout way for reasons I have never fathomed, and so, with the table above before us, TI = 28.6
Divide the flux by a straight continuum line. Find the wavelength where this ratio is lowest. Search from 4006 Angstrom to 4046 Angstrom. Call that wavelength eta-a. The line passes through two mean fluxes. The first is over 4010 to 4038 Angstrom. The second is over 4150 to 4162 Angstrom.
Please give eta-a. 4028 Angstrom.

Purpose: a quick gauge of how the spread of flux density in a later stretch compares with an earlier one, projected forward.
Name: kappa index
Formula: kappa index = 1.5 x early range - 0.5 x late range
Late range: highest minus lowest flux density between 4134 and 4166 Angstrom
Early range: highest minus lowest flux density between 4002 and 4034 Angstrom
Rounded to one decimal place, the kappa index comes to 1.5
